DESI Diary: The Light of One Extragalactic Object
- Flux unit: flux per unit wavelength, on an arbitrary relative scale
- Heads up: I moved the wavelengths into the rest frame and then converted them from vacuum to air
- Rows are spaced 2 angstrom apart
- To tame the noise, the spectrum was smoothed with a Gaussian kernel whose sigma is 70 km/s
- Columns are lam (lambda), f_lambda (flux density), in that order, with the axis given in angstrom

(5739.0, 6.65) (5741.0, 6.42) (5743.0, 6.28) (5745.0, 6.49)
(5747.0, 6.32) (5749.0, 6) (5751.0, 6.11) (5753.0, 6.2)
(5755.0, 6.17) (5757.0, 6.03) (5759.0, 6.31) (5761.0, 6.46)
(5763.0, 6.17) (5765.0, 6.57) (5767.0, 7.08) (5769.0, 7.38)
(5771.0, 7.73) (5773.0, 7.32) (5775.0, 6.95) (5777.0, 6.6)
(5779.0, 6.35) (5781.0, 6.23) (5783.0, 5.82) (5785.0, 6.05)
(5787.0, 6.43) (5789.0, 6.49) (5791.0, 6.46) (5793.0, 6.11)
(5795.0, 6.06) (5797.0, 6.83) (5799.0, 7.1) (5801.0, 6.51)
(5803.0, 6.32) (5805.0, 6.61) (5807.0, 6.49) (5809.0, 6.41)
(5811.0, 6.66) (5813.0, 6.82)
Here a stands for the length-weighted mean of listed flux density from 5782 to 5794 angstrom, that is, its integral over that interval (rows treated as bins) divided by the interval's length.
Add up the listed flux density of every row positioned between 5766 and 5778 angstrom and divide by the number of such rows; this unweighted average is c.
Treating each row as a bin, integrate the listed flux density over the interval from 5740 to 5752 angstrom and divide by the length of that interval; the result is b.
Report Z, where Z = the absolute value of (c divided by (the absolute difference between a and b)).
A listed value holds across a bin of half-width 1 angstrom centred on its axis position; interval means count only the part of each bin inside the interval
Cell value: 166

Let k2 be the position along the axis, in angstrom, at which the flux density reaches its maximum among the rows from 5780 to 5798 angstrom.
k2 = 5797.0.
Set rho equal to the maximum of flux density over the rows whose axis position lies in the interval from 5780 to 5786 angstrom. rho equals 6.23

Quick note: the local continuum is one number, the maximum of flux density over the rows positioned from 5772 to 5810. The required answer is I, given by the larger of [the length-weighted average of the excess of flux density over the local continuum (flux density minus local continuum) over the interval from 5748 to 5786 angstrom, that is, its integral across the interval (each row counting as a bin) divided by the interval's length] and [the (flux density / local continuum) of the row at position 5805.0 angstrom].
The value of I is 0.90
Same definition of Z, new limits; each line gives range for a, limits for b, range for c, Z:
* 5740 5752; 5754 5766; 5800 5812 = 433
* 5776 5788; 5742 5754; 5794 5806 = 493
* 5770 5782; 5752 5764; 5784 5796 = 10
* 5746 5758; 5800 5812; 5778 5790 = 17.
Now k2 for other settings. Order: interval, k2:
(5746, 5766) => 5765.0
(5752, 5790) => 5771.0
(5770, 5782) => 5771.0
